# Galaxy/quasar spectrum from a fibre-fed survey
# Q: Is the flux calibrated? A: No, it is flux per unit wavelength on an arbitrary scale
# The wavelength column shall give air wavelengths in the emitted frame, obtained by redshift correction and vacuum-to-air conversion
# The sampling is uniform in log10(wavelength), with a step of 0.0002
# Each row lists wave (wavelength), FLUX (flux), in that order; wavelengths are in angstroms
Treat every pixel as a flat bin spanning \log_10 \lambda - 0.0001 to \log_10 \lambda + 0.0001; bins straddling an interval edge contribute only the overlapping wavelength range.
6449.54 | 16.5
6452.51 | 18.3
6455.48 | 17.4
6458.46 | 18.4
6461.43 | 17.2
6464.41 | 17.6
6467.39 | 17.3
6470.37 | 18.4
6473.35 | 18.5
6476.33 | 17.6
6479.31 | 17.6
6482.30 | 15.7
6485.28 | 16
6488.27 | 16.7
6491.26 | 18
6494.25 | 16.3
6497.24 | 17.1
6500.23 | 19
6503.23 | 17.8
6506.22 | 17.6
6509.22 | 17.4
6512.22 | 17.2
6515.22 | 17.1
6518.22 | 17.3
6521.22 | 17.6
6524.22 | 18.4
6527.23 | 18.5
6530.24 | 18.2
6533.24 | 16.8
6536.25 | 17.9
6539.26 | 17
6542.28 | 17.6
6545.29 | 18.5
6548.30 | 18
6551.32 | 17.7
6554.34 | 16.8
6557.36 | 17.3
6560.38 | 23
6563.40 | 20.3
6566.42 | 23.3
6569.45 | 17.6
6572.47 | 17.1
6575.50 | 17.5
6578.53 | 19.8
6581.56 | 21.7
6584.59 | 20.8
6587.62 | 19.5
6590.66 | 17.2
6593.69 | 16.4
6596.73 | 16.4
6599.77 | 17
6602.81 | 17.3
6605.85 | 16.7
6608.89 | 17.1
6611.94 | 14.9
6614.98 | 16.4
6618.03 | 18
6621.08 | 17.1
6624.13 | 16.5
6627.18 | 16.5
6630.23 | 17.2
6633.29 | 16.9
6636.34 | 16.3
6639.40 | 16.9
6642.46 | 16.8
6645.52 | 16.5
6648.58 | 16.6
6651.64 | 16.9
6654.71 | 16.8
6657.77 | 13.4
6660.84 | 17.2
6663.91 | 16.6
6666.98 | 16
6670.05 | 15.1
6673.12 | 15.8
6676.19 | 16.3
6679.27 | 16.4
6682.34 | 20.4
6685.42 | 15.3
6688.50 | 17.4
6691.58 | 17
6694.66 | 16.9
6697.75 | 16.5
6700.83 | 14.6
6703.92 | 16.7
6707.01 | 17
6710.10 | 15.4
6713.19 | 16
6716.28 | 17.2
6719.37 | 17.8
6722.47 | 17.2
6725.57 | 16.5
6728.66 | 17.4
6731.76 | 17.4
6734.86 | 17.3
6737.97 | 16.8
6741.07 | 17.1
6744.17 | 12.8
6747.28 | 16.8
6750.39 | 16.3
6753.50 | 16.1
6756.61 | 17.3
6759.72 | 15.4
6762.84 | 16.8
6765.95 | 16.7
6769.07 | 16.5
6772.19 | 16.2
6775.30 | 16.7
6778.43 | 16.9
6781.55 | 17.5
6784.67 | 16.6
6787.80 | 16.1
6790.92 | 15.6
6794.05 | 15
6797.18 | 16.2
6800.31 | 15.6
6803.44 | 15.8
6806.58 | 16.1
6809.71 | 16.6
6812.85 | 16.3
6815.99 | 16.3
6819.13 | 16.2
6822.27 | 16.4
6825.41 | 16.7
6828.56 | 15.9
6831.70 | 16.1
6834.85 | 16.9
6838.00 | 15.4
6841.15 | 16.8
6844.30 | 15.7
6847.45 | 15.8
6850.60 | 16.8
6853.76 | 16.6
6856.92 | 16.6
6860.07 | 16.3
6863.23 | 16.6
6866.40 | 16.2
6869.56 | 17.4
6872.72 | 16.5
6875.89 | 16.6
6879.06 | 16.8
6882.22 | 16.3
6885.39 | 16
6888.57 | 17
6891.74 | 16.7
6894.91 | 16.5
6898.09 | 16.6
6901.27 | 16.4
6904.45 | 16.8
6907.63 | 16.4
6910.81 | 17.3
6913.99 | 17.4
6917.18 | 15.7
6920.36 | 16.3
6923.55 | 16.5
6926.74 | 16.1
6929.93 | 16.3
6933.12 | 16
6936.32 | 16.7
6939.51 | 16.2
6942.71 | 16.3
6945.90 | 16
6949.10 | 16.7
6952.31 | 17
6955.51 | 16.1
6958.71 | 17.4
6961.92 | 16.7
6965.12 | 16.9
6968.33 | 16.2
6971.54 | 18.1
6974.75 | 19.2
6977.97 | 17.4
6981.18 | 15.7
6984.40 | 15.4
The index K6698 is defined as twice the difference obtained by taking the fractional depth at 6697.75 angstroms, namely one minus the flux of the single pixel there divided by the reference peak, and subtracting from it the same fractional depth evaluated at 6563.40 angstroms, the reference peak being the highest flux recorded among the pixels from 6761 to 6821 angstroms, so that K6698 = 0.43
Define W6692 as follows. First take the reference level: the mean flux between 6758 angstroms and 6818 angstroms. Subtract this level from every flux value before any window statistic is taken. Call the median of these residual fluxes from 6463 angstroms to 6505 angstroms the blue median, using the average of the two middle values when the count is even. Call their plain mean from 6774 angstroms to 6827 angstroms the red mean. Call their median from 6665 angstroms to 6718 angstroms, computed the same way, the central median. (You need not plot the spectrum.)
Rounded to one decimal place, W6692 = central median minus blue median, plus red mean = -1.2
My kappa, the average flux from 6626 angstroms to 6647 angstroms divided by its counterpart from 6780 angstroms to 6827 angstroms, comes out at 1.03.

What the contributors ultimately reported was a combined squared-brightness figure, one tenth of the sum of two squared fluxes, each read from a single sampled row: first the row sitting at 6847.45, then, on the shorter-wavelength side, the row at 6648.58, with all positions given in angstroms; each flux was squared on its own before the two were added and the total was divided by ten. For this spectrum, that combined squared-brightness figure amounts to 53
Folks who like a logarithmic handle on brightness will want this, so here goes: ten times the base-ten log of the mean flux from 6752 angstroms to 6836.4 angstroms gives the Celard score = 12.1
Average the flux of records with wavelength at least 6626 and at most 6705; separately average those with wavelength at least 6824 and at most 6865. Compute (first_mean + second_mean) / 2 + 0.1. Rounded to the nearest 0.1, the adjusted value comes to 16.5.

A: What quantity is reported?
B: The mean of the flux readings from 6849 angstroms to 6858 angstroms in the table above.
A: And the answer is 16.7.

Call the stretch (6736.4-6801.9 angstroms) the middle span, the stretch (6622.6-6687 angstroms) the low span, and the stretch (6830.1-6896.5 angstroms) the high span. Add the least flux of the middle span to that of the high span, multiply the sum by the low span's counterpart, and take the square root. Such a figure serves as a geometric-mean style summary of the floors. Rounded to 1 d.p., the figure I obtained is 19.4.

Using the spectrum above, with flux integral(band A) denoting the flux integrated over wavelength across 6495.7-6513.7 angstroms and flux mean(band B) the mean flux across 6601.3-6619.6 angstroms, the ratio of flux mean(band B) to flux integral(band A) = 0.0526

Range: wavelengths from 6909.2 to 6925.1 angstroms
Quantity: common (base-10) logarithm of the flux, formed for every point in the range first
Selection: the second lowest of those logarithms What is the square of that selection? 1.47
